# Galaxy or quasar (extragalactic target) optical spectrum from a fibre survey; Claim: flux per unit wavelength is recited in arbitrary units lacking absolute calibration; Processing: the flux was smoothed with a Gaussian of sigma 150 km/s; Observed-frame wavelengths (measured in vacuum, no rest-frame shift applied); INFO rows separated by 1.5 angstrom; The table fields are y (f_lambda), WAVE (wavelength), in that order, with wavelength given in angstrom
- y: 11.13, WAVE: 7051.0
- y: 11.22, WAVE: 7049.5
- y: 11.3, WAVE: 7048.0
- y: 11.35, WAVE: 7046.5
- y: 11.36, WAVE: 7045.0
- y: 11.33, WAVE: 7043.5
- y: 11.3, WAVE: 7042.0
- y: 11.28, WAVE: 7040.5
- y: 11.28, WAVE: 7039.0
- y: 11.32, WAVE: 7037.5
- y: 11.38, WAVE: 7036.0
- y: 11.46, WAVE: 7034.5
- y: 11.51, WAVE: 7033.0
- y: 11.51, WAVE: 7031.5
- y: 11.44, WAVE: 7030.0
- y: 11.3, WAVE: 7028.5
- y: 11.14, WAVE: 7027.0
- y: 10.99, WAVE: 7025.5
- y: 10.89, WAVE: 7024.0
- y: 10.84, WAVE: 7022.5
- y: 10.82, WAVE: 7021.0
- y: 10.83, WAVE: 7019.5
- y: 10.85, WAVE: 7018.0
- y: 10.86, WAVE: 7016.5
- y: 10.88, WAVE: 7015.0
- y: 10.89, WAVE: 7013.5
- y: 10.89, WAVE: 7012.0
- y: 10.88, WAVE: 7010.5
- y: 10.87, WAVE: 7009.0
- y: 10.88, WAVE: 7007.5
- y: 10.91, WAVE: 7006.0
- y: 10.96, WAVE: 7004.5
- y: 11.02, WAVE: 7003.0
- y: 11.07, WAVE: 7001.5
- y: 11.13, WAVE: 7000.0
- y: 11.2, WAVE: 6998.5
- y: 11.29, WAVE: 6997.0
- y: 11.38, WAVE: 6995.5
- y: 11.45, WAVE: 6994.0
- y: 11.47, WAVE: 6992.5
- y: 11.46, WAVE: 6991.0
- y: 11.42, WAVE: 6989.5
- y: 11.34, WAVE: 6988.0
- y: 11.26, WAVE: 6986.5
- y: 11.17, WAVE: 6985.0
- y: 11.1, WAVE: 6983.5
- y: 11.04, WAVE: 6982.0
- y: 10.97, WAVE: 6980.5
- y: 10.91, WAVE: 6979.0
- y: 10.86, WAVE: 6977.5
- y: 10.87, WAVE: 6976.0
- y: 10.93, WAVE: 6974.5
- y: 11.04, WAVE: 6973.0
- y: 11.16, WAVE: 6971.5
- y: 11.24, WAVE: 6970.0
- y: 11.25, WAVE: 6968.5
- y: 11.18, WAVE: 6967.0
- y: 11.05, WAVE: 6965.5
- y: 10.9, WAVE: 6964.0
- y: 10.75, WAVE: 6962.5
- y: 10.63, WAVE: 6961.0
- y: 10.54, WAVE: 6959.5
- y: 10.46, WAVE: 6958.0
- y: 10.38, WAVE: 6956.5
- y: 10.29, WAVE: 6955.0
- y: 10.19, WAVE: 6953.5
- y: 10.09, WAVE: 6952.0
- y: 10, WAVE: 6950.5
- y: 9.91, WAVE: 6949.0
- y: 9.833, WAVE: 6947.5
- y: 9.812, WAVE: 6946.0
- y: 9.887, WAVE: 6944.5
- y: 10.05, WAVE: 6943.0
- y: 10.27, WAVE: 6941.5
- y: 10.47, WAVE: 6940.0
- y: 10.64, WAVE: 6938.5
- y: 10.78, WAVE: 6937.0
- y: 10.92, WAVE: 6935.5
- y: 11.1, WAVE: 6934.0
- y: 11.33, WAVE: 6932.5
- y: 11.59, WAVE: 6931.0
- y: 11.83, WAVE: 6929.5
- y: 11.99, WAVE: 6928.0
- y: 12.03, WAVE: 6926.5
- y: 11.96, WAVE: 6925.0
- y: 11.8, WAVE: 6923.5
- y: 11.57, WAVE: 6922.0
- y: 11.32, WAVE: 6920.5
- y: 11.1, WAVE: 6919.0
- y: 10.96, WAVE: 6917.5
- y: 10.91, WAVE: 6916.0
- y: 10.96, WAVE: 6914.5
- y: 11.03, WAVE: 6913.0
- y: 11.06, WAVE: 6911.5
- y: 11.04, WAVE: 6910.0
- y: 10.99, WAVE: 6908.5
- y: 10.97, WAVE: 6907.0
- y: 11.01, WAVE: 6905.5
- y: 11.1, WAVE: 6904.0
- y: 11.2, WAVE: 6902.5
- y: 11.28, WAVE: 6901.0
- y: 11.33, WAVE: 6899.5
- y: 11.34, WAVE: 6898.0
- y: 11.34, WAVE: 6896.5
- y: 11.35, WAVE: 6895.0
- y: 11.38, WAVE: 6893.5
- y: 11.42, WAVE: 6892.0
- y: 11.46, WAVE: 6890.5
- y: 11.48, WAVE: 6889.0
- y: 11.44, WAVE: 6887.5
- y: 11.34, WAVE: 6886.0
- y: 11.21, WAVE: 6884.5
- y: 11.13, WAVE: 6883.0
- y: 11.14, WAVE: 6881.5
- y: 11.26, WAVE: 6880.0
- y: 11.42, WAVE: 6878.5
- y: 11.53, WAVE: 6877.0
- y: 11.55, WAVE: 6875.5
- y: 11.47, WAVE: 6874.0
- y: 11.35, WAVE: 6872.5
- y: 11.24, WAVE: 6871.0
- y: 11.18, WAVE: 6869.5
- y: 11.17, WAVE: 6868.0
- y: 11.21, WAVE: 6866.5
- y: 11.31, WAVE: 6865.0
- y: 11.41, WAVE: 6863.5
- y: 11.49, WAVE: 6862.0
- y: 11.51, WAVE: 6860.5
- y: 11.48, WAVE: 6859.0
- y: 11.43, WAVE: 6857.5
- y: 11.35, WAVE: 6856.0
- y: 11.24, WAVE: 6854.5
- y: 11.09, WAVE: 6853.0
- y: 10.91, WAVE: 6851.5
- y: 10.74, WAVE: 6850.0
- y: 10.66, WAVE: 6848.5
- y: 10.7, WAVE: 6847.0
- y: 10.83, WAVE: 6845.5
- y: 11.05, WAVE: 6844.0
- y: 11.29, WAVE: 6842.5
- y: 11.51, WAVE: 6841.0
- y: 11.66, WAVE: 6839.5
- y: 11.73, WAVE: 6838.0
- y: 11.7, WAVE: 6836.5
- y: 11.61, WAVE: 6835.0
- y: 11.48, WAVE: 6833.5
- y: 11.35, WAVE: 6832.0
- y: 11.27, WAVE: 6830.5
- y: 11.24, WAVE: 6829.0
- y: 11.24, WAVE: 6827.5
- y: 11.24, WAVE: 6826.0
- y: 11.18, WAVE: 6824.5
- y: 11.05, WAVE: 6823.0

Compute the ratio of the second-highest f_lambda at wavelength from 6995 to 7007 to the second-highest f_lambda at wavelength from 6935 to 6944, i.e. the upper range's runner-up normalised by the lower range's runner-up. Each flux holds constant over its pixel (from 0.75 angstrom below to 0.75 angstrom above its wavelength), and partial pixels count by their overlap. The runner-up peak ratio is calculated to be 1.05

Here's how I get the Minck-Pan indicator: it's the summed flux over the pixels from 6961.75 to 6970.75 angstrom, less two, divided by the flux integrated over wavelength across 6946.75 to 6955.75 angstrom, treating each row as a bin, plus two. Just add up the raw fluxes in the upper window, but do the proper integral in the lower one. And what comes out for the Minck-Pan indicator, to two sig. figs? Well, 0.70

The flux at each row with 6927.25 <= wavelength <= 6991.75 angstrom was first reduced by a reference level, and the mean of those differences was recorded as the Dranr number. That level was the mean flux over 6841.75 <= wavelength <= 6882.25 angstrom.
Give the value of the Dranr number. -0.4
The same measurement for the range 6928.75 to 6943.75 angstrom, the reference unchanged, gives -0.3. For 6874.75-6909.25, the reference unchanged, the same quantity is 0.1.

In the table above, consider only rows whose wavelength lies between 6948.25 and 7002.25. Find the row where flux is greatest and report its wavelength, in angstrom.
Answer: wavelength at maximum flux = 6992.5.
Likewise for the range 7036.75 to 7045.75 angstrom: 7045.0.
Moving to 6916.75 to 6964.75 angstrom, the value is 6926.5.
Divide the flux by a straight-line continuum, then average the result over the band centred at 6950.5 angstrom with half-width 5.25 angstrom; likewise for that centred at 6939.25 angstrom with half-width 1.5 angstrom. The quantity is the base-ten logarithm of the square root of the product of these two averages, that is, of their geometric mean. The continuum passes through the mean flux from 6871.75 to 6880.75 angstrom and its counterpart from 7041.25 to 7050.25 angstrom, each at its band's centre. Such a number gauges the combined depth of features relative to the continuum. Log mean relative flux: -0.044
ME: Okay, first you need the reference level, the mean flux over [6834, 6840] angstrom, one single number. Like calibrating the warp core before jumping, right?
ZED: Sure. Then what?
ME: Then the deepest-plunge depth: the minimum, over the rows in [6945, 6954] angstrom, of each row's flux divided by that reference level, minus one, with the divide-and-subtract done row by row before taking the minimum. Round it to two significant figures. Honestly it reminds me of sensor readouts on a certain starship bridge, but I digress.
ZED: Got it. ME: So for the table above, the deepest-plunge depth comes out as -0.16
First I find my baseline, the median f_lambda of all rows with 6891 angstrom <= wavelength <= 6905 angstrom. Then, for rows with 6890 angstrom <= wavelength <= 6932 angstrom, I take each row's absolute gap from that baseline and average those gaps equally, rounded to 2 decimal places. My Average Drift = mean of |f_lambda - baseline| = 0.27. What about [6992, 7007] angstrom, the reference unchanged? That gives 0.21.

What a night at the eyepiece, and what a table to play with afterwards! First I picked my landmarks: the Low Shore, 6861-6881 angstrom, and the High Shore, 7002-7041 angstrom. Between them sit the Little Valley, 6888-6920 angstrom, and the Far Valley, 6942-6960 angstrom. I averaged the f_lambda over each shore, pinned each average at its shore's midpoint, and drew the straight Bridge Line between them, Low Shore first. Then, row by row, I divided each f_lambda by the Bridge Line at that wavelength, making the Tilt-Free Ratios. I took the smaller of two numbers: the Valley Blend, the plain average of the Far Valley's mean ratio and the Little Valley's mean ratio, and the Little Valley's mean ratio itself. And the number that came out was 0.95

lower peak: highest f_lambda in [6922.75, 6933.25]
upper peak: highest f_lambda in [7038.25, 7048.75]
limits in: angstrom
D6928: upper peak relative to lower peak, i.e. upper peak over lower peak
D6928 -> 0.94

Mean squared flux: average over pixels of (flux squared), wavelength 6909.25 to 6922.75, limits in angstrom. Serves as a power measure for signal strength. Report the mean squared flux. 123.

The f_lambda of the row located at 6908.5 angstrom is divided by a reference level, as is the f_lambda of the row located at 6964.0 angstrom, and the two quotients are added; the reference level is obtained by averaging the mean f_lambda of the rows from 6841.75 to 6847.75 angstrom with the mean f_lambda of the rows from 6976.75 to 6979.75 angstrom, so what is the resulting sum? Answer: 2.00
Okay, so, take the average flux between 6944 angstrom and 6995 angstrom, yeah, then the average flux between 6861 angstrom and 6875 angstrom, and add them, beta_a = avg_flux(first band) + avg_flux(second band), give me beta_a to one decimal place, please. 22.1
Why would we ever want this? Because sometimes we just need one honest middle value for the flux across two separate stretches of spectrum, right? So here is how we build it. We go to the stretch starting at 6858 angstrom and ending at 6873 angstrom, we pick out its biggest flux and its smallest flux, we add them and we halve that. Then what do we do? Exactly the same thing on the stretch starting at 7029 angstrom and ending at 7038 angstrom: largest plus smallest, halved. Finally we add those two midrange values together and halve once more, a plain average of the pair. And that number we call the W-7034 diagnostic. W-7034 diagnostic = 11.4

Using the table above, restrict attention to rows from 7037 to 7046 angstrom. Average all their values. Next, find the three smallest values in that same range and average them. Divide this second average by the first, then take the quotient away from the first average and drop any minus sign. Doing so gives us 10.31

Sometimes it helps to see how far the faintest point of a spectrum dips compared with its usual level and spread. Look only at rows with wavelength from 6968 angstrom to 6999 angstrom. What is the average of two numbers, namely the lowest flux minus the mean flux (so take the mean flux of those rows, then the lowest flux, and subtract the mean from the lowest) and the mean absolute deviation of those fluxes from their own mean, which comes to -0.08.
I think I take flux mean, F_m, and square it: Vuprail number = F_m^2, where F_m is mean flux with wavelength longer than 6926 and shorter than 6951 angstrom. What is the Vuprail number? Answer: 115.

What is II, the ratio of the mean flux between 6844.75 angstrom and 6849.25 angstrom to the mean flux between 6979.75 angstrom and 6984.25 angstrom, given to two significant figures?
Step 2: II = 0.97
